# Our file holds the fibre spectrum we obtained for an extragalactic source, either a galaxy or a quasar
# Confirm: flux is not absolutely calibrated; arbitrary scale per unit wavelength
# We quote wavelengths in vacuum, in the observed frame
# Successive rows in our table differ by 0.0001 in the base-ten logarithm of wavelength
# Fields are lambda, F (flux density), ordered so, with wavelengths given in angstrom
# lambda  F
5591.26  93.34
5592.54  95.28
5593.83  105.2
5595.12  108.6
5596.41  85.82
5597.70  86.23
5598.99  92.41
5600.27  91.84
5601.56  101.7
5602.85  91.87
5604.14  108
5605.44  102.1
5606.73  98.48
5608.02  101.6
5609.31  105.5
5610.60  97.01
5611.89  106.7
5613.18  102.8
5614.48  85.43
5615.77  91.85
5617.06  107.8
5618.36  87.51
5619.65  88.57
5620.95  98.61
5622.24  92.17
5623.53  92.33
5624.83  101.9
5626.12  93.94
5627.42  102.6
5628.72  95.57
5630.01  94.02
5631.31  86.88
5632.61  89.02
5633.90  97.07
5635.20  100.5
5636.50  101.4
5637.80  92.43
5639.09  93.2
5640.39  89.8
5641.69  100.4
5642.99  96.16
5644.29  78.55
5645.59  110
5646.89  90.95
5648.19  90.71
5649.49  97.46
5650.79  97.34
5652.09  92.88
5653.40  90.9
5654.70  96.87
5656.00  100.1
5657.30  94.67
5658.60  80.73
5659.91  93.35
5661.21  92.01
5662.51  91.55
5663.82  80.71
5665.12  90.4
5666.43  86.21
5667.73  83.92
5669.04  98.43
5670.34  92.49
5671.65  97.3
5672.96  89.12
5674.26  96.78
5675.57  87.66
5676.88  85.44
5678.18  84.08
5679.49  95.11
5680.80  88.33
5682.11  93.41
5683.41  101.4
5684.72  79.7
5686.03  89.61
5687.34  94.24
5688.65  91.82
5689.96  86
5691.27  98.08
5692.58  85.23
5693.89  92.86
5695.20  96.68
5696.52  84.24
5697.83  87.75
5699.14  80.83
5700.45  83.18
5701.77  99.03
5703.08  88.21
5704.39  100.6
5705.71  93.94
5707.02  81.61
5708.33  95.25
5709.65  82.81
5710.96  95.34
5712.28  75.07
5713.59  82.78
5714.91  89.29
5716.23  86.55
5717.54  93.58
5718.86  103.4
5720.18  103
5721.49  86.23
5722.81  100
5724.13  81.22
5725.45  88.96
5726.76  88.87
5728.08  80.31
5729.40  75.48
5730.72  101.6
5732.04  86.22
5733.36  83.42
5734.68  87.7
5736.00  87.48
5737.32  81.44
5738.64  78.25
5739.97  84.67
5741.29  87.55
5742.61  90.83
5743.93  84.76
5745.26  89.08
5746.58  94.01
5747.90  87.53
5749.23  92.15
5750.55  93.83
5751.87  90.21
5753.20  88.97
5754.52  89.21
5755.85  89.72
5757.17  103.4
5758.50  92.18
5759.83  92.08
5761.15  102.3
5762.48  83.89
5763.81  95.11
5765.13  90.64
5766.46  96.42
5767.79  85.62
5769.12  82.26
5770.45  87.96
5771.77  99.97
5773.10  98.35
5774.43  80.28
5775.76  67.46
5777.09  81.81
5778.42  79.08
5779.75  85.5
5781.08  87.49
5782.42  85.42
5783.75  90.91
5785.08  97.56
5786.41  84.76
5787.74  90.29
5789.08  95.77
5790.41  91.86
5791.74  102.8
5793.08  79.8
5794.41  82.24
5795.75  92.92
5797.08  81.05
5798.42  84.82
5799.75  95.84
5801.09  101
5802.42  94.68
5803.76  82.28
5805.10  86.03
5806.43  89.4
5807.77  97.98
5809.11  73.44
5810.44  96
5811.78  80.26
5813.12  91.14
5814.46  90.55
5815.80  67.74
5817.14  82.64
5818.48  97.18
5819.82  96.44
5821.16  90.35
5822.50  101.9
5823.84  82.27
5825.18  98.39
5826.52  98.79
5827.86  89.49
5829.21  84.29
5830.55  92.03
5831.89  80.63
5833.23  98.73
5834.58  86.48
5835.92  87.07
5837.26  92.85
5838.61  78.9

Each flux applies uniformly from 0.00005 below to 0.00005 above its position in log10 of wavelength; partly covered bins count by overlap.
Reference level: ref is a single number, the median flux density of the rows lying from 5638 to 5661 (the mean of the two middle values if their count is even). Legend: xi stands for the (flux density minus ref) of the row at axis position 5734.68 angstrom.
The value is -6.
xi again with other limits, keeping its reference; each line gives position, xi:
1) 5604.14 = 15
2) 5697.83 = -6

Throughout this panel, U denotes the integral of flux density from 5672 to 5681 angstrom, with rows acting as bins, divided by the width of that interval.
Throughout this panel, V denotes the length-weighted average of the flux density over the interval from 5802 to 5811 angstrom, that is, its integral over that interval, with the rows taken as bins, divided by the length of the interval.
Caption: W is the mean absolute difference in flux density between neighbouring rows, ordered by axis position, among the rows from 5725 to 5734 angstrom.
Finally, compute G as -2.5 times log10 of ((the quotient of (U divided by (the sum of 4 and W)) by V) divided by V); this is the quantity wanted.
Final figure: 7.68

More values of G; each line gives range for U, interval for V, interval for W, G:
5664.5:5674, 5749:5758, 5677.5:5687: 7.83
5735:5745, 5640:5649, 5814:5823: 8.03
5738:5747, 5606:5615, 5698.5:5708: 8.02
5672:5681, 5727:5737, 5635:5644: 7.15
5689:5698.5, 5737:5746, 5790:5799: 7.67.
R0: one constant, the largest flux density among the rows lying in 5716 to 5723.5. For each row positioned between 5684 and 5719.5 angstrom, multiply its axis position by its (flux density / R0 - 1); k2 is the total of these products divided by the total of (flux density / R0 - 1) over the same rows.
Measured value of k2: 5701.5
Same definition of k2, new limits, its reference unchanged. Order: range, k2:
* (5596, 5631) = 5612.5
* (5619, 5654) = 5636.8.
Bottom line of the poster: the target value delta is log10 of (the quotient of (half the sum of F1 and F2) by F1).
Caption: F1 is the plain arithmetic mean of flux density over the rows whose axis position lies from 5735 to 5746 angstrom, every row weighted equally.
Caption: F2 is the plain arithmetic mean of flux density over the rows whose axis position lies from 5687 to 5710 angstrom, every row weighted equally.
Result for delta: 0.012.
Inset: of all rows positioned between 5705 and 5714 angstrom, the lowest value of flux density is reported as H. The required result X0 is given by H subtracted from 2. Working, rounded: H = 75.07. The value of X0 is -73.1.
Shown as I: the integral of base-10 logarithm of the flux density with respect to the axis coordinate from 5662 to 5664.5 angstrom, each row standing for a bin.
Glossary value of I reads 4.8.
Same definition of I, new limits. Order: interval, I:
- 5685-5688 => 5.9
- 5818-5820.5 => 5.0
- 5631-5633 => 3.9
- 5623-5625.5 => 5.0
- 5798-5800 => 3.9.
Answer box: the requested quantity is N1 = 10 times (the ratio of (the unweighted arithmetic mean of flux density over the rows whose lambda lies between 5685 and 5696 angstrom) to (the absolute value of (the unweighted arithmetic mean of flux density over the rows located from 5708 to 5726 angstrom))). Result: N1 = 10.2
